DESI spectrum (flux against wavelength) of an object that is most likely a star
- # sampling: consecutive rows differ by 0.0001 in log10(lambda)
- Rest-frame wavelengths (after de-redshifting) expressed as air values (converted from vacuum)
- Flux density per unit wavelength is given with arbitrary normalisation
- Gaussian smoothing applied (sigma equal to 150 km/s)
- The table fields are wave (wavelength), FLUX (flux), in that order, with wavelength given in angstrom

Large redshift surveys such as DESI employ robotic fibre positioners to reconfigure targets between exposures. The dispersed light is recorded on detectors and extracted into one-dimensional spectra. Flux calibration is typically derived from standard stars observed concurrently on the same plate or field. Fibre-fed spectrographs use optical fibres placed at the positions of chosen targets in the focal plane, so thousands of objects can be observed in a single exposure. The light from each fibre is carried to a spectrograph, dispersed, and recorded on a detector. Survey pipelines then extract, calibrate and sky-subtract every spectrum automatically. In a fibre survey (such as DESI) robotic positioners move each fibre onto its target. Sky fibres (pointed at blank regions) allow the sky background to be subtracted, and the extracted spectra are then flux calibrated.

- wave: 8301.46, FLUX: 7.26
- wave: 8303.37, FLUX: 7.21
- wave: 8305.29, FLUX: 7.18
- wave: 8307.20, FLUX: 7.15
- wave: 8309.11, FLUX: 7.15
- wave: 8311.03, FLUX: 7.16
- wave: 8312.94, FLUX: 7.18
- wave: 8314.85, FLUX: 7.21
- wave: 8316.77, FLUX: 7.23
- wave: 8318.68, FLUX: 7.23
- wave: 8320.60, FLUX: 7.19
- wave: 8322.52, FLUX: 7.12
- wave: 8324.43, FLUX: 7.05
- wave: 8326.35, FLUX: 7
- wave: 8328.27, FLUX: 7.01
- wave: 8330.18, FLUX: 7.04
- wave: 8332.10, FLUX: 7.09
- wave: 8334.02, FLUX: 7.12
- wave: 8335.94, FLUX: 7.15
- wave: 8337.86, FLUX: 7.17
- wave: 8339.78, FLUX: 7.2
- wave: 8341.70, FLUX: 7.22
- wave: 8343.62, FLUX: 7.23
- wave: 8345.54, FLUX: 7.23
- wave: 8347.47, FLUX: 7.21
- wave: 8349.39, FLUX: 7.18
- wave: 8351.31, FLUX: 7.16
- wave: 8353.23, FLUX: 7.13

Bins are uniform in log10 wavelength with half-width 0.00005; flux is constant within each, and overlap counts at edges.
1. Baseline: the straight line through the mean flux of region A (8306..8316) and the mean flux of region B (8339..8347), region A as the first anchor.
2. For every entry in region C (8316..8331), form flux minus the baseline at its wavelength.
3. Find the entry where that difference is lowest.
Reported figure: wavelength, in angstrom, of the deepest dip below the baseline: 8326.35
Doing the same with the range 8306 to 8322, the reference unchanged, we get 8309.11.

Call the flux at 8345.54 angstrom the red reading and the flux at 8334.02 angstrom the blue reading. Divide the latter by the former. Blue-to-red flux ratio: 0.98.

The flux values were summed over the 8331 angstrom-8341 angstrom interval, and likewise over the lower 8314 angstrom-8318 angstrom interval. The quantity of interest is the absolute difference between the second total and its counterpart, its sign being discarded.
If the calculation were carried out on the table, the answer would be 21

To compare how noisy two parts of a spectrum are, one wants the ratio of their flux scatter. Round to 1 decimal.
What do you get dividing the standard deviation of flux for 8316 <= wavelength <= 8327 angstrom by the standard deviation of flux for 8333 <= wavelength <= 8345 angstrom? 2.3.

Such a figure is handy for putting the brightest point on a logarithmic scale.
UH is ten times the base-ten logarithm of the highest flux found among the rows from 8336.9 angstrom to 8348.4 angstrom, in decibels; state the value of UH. 8.591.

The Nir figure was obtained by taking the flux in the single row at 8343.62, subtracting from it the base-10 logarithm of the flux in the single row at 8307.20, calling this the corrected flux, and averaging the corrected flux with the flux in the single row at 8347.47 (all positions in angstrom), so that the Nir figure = 6.793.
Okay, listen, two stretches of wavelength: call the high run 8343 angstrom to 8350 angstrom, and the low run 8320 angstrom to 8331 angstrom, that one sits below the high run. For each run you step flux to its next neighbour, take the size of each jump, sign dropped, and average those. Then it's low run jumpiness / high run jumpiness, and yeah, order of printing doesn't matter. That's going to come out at 2.8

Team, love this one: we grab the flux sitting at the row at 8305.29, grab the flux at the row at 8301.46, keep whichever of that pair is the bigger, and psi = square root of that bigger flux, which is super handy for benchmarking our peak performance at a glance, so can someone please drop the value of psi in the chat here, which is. 2.69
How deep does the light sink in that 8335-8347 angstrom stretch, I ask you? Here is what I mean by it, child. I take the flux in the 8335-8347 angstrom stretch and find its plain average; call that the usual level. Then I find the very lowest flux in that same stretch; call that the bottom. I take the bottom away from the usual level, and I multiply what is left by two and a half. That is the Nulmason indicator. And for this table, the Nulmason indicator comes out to 0.12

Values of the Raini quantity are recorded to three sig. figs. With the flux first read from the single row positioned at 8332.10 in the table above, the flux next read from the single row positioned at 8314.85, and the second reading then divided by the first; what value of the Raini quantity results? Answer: 1.02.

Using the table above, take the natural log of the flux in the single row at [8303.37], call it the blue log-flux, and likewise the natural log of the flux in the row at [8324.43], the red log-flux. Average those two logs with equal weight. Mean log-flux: 1.964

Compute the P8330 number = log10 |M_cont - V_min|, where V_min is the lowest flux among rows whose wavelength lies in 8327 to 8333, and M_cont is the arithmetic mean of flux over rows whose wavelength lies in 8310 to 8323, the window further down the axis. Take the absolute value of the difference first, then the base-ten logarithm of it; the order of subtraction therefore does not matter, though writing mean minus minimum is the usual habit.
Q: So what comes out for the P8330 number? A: -0.75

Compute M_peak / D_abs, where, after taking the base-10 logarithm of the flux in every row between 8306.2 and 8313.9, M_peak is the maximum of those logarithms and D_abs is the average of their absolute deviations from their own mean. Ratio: 1412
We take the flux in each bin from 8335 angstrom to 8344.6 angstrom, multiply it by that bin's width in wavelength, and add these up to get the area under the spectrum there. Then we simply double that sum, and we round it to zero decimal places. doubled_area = 138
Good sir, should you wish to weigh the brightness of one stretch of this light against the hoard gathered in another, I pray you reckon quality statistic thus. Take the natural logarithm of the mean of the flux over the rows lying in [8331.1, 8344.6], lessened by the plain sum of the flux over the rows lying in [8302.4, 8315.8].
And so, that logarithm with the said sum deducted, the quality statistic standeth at -48.3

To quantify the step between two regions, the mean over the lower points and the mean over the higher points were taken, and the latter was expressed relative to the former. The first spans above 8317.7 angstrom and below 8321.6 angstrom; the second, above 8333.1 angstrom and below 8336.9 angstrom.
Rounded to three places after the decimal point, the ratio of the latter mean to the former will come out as 0.990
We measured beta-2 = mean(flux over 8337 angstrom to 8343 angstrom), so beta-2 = 7.20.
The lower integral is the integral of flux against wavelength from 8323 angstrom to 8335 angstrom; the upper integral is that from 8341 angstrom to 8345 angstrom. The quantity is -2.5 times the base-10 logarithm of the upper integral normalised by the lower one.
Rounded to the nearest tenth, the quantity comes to 1.2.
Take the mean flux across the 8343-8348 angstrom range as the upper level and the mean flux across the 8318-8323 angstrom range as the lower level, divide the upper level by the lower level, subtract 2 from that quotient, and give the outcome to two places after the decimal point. -0.99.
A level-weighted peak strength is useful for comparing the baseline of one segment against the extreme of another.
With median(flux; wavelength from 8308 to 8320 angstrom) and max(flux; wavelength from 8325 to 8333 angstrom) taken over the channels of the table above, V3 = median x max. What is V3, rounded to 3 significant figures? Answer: 51.0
